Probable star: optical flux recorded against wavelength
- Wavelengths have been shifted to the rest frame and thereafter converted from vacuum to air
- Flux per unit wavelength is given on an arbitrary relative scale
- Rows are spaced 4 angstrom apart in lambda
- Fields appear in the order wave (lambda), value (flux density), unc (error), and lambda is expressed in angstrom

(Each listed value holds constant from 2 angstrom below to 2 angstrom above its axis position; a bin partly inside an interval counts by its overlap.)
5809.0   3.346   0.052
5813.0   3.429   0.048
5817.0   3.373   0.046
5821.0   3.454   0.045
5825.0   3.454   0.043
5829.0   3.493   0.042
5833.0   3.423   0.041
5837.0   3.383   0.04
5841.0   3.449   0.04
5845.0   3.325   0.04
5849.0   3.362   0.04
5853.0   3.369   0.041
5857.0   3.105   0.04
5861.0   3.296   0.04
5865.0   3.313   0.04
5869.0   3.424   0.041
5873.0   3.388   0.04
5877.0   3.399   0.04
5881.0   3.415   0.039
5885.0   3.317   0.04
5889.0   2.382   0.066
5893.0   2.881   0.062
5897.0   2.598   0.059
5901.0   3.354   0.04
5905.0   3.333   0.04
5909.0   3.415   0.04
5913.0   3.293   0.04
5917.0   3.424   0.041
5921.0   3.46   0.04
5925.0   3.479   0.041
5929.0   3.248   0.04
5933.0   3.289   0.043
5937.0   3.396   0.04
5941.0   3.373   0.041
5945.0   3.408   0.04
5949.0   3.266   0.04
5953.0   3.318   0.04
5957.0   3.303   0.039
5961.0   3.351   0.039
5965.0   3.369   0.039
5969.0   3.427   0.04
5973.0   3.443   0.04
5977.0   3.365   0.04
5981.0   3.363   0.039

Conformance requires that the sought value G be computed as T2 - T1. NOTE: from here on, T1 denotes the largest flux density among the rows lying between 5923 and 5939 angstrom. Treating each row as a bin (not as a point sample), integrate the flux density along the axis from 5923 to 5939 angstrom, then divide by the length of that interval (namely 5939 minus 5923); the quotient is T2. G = -0.126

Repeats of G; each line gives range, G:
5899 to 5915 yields -0.066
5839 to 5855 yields -0.073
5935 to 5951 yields -0.047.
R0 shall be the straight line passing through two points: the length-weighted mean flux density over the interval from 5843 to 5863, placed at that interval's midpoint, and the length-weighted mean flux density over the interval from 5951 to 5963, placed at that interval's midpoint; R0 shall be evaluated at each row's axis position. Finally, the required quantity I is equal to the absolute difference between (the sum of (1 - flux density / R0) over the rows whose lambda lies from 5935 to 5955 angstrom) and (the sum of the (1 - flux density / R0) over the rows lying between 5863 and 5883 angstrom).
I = 0.088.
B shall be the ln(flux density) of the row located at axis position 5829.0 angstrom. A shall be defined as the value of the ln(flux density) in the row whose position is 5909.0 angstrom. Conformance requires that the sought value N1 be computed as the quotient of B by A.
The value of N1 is 1.02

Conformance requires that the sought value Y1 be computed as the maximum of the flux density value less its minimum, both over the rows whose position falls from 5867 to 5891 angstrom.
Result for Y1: 1.0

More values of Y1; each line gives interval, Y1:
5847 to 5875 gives 0.3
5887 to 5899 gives 0.5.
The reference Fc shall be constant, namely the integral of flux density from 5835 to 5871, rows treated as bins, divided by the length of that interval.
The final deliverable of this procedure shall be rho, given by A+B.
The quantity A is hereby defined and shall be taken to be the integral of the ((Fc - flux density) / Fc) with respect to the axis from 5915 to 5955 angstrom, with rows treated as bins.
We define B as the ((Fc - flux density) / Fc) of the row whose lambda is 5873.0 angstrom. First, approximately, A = -0.4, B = -0.016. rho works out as -0.4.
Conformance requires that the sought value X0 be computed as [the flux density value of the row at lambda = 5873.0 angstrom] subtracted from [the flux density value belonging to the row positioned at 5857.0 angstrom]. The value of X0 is -0.28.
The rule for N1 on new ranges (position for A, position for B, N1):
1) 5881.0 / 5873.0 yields 0.99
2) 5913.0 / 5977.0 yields 1.02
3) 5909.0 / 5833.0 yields 1.00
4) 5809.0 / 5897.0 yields 0.79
